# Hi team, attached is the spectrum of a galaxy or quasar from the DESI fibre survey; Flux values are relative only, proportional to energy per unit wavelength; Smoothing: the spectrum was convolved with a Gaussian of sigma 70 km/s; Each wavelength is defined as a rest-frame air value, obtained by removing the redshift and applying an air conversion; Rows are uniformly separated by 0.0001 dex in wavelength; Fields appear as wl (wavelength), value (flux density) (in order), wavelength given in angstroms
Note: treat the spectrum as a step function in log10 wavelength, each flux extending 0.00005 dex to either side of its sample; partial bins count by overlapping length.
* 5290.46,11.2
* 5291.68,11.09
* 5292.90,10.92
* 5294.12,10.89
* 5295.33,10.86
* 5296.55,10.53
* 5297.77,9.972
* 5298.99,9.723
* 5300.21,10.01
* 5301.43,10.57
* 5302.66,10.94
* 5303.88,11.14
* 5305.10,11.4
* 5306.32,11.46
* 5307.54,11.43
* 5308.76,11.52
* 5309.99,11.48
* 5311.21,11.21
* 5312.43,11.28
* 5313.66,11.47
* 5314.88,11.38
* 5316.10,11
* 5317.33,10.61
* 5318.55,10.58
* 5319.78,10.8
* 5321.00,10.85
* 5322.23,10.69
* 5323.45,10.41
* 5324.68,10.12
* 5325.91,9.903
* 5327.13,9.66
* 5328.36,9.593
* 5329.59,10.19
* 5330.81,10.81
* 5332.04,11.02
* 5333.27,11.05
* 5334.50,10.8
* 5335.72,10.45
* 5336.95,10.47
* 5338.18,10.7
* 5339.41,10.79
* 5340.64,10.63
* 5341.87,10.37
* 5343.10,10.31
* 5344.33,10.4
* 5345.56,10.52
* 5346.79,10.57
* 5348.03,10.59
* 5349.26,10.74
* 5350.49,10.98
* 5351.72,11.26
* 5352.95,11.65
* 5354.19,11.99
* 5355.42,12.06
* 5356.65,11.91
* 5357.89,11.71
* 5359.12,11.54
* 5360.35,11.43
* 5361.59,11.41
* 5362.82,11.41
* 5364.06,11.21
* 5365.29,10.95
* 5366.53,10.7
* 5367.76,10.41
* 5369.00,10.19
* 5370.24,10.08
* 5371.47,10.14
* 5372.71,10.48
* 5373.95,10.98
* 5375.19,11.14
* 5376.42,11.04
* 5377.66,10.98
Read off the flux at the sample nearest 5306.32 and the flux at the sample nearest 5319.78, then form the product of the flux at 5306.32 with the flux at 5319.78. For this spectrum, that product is 124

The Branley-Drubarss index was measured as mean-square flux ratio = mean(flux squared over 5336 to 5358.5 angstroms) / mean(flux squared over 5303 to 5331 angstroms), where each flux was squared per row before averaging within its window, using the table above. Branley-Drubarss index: 1.03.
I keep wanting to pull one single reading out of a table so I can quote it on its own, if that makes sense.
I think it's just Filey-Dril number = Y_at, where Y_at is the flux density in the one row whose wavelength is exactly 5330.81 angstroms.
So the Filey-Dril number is 10.81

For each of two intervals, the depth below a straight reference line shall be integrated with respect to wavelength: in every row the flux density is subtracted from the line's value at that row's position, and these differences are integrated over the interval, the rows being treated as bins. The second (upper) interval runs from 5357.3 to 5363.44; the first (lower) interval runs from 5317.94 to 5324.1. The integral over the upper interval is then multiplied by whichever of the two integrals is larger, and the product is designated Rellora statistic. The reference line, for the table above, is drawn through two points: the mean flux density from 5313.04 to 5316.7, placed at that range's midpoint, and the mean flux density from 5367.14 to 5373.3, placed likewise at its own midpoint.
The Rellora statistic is -20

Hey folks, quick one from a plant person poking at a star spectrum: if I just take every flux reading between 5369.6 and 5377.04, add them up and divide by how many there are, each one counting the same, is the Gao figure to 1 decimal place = 10.6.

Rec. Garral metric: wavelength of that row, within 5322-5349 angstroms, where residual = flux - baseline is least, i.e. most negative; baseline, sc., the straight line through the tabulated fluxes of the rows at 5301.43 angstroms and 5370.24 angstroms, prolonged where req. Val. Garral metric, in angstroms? 5328.36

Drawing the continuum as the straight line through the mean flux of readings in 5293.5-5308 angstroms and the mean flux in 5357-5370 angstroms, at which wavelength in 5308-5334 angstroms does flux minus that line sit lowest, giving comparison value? 5328.36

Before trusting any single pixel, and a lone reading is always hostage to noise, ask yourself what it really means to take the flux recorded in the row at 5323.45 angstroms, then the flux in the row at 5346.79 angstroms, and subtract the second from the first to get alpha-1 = -0.2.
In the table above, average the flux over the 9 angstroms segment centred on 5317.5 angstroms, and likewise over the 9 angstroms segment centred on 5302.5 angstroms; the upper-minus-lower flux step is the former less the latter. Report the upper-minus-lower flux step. 0.2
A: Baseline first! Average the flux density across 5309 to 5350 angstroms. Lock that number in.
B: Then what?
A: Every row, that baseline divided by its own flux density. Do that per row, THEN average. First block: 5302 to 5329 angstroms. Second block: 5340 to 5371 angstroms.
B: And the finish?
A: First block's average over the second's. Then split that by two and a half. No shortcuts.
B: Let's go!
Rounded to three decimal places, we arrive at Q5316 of 0.405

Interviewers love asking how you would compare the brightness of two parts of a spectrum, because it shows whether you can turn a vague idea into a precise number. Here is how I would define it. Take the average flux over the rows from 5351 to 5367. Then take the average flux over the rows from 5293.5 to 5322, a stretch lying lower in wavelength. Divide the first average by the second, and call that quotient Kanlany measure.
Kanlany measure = 1.05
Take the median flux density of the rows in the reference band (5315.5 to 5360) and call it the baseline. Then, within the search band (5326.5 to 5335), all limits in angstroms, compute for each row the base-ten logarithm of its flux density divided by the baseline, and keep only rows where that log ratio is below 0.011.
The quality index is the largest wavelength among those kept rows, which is 5334.50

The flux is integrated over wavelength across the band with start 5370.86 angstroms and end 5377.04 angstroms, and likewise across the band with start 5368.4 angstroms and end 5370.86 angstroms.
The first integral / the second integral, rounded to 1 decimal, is 2.7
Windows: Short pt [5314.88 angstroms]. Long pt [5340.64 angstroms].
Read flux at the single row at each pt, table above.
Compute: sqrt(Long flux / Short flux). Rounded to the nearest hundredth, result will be 0.97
